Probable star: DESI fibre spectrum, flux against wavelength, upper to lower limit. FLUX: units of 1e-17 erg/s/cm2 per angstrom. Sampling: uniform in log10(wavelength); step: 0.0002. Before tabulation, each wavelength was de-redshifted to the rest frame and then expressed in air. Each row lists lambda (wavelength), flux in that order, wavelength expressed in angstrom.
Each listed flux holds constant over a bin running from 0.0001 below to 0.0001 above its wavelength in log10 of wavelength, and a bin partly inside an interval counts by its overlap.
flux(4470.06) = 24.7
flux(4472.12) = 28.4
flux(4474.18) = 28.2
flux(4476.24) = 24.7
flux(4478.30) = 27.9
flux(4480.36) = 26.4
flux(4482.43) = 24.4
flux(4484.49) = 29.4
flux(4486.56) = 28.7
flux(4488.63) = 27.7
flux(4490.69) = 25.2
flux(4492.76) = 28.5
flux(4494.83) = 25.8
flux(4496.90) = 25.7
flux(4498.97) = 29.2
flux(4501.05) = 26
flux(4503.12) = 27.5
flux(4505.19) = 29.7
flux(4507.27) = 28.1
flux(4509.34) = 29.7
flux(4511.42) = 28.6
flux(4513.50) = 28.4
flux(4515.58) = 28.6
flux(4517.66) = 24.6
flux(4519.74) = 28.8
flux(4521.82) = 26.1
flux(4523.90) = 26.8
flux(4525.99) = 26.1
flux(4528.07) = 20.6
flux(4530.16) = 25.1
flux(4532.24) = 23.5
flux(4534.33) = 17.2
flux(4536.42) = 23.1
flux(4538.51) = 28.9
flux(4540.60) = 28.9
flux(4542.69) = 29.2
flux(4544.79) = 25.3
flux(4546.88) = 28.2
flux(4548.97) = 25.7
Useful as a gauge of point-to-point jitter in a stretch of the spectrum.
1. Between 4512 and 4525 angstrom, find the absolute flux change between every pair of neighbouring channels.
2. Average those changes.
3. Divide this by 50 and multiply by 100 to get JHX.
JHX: 4.7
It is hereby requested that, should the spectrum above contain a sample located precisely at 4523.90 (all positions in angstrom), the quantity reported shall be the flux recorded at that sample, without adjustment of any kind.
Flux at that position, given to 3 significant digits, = 26.8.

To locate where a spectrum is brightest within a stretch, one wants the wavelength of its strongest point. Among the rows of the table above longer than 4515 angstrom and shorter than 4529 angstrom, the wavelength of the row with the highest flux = 4519.74 angstrom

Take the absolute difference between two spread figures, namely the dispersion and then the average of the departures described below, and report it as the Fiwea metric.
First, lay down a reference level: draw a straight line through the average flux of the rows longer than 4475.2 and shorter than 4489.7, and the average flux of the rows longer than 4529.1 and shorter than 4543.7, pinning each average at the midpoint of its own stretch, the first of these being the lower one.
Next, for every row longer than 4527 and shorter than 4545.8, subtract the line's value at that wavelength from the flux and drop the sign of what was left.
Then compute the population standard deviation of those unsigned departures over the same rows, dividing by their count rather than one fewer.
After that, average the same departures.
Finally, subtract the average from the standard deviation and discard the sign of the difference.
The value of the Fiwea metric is 1.0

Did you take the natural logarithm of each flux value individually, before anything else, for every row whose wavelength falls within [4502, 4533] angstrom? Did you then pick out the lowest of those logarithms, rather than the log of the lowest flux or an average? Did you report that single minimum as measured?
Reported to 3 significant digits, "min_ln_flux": 3.03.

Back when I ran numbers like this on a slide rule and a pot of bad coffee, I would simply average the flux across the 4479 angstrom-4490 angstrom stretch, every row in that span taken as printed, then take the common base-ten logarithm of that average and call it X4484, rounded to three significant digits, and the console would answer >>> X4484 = 1.44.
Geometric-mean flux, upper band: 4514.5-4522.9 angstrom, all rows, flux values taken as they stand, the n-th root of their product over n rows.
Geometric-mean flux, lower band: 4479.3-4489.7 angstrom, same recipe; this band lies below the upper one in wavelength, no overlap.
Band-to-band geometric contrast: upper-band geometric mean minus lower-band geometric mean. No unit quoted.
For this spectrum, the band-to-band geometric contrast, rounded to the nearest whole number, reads 0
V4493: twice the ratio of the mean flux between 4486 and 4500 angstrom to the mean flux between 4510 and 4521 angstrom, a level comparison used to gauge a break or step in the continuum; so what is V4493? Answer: 1.96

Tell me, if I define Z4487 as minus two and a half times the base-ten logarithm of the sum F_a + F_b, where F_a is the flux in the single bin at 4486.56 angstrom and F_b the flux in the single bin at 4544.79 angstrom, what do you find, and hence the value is -4.33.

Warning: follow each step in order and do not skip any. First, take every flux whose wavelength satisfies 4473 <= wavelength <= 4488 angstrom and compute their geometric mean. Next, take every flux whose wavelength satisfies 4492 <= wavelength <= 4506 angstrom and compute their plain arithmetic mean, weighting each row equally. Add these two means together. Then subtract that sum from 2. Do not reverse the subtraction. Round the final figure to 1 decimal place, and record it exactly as -52.5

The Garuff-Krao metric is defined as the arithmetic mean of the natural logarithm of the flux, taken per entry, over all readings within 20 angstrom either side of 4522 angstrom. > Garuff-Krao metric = 3.26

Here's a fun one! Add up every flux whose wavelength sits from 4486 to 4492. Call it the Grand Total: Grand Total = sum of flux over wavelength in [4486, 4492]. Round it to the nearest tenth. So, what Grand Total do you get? 81.6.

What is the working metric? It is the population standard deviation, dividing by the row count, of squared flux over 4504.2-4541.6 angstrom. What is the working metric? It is 162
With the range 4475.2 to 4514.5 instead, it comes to 91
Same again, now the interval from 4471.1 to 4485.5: 96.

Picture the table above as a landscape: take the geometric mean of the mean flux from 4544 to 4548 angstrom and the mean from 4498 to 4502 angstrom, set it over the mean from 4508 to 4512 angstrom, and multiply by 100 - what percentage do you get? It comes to 93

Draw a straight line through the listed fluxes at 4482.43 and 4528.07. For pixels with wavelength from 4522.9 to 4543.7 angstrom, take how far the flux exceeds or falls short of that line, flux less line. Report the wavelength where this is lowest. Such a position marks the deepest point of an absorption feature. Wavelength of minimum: 4534.33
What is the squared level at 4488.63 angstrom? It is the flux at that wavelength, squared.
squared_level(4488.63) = 767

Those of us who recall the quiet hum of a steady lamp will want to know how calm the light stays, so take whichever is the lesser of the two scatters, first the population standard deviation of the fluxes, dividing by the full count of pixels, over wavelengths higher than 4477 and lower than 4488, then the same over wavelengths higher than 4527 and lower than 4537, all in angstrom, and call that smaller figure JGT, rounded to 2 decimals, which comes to 1.79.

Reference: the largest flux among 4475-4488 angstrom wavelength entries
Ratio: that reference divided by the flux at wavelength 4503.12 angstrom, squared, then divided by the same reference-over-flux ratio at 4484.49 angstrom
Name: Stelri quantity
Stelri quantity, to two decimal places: 1.14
